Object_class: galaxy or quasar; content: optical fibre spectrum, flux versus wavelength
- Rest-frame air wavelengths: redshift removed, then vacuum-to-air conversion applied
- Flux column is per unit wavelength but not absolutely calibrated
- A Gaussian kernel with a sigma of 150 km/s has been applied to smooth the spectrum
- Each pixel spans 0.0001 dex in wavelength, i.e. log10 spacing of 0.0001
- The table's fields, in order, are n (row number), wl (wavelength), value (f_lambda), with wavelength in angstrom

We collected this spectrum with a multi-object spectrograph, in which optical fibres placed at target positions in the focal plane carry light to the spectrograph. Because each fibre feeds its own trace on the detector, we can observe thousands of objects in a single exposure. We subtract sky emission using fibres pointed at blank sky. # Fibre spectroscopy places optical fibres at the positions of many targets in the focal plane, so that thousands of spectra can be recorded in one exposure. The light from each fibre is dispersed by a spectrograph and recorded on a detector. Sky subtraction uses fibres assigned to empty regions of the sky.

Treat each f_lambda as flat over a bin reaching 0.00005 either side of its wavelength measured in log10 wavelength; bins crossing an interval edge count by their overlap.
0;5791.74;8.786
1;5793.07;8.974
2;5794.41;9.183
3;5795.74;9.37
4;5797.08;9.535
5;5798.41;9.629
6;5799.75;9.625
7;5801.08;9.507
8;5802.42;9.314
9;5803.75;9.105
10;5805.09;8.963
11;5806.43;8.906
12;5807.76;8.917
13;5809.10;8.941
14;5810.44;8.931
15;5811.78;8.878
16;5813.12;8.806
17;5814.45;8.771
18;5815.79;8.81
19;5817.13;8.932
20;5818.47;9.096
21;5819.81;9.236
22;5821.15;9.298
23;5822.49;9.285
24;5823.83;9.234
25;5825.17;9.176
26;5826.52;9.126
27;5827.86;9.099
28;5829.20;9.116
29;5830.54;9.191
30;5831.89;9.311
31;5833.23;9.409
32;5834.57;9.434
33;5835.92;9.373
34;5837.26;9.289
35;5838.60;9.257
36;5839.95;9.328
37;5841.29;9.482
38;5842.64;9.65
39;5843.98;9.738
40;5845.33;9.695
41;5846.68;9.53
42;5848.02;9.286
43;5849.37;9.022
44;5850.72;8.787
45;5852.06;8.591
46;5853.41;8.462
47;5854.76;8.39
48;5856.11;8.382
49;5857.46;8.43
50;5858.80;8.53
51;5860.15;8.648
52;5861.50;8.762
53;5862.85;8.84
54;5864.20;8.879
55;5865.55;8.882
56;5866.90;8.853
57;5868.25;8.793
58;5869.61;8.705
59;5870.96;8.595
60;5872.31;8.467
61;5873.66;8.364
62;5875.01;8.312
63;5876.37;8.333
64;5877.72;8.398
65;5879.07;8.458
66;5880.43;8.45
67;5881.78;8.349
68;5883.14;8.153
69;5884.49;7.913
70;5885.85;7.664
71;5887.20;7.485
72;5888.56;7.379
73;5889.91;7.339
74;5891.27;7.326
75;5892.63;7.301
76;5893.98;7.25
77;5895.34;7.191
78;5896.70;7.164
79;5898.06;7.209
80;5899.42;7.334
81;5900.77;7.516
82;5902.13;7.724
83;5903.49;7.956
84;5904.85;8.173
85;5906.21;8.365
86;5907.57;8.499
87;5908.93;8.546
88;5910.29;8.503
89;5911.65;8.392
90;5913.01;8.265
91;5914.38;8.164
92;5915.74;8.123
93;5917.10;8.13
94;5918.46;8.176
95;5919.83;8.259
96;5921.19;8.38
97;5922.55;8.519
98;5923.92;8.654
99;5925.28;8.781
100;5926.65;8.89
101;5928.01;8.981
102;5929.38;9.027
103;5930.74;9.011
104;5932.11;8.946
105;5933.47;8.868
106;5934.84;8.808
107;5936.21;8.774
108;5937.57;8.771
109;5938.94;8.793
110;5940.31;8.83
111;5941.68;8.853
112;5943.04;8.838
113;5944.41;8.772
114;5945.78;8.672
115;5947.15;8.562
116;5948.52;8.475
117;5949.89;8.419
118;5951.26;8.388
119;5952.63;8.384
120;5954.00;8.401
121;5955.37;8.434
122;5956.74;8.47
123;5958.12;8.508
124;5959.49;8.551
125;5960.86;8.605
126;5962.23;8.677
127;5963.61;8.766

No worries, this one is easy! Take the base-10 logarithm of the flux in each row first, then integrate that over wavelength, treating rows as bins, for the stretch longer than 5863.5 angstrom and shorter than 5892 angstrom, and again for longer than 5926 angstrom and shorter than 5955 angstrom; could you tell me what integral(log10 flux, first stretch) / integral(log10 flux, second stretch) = 0.96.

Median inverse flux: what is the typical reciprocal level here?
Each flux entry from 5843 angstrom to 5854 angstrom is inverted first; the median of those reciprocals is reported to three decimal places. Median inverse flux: 0.109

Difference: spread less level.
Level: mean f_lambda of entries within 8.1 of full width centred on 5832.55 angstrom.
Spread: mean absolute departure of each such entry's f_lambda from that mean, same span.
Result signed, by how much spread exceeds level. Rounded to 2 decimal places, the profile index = -9.20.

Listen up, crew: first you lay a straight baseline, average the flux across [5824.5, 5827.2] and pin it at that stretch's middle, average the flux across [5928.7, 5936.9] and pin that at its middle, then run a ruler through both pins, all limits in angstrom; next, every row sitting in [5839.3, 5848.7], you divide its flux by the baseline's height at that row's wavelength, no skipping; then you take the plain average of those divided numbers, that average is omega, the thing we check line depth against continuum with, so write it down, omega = 1.05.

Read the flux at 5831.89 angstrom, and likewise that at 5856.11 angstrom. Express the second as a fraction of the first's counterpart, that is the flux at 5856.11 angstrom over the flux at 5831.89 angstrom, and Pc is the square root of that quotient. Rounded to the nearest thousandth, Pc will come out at 0.949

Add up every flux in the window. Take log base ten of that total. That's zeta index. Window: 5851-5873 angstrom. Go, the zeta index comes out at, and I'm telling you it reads 2.14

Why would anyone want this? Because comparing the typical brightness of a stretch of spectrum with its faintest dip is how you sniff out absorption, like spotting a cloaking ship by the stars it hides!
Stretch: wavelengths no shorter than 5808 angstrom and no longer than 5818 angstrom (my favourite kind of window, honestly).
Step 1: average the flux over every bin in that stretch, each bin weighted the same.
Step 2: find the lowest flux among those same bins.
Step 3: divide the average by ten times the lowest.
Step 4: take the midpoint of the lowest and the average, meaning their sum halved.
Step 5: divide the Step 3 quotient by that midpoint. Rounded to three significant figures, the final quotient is 0.0115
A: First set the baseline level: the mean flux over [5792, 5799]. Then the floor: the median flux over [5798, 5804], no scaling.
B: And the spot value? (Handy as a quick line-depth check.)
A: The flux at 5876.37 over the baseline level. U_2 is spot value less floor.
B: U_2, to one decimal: -8.6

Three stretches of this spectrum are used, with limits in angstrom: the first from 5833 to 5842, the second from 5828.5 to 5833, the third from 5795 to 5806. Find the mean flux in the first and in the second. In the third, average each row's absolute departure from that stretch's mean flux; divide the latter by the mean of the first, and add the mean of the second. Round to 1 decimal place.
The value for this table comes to 9.2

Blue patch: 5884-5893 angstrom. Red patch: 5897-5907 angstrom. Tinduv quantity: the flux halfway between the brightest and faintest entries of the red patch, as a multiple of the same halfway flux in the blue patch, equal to 1.02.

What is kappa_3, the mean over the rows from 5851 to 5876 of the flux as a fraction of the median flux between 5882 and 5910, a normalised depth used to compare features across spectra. 1.15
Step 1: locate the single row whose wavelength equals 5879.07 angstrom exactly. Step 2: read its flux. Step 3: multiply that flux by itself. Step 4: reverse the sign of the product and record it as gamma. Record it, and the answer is -72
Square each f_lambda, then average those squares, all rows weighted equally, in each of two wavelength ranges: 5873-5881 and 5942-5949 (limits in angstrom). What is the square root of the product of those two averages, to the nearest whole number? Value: 73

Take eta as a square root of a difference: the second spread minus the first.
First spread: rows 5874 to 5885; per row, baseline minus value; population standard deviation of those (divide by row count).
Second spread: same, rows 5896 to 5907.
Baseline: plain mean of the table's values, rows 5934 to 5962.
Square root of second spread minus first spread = 0.502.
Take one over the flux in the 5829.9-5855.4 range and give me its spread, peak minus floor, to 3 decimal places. 0.016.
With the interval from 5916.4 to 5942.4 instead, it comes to 0.012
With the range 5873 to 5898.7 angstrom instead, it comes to 0.021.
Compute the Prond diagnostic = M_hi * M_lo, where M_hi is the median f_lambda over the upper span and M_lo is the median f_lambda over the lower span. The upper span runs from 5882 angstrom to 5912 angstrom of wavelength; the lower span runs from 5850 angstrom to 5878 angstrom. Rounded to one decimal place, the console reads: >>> 65.2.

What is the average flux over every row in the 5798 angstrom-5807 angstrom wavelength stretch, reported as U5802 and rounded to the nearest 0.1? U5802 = 9.3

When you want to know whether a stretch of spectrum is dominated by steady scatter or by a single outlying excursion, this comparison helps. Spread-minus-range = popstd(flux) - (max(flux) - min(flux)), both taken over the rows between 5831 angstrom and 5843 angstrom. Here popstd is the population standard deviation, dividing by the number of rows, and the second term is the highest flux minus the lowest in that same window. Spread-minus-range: -0.28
